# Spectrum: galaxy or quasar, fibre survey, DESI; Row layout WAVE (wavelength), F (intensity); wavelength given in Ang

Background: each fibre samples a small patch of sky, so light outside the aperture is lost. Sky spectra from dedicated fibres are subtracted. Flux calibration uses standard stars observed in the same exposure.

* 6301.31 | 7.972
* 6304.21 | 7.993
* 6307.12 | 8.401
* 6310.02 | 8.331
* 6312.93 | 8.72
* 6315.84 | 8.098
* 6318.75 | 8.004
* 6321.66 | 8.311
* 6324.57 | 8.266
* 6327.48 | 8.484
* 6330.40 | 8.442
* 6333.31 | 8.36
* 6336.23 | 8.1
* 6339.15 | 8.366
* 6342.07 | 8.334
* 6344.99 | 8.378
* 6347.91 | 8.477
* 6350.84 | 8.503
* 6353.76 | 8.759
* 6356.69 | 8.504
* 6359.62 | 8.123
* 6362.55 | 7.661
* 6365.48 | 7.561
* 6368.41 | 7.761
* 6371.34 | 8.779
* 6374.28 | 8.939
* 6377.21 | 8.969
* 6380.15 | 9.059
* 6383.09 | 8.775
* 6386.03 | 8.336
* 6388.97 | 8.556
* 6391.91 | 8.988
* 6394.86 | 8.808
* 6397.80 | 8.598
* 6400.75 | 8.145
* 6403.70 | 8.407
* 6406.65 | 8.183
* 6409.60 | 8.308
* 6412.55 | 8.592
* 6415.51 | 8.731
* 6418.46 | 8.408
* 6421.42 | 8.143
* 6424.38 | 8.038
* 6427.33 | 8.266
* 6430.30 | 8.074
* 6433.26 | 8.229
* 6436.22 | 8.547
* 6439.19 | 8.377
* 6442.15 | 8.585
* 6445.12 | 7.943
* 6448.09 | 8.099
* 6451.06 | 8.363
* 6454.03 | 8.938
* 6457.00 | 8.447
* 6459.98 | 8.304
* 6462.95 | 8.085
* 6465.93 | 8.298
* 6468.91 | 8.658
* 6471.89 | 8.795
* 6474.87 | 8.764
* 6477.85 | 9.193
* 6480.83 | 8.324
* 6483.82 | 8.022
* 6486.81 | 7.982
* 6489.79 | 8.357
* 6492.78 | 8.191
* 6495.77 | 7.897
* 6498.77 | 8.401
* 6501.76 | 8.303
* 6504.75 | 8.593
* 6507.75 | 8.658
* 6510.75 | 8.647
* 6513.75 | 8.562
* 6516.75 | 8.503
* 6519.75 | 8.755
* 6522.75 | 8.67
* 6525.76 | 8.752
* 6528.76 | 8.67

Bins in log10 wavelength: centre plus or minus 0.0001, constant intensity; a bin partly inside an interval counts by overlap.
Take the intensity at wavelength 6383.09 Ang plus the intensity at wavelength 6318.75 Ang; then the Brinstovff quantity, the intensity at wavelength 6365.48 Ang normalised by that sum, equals 0.451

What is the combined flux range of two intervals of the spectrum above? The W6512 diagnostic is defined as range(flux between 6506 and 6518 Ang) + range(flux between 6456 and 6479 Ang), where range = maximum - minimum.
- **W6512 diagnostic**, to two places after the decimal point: 1.26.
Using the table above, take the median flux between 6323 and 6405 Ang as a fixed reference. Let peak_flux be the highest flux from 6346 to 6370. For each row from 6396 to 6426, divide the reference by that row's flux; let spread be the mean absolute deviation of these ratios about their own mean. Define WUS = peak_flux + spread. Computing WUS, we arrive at 8.78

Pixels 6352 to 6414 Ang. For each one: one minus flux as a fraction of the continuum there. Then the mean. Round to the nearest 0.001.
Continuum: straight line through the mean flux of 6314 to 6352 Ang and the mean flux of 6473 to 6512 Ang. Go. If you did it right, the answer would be -0.014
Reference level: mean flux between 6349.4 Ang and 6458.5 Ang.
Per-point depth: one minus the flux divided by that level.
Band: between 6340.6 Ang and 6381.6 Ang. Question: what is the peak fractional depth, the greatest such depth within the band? 0.10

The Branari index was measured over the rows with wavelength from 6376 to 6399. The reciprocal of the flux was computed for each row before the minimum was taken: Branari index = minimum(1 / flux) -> 0.110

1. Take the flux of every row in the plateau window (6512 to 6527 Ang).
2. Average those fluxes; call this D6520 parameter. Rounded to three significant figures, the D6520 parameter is 8.65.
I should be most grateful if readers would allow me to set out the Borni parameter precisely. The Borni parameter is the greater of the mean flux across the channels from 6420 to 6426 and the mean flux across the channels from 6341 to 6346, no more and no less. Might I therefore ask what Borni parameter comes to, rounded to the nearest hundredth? 8.36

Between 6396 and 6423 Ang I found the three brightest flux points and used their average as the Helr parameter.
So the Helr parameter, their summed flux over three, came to 8.64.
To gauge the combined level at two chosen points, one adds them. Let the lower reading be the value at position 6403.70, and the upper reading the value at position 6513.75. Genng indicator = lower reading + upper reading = 17.0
